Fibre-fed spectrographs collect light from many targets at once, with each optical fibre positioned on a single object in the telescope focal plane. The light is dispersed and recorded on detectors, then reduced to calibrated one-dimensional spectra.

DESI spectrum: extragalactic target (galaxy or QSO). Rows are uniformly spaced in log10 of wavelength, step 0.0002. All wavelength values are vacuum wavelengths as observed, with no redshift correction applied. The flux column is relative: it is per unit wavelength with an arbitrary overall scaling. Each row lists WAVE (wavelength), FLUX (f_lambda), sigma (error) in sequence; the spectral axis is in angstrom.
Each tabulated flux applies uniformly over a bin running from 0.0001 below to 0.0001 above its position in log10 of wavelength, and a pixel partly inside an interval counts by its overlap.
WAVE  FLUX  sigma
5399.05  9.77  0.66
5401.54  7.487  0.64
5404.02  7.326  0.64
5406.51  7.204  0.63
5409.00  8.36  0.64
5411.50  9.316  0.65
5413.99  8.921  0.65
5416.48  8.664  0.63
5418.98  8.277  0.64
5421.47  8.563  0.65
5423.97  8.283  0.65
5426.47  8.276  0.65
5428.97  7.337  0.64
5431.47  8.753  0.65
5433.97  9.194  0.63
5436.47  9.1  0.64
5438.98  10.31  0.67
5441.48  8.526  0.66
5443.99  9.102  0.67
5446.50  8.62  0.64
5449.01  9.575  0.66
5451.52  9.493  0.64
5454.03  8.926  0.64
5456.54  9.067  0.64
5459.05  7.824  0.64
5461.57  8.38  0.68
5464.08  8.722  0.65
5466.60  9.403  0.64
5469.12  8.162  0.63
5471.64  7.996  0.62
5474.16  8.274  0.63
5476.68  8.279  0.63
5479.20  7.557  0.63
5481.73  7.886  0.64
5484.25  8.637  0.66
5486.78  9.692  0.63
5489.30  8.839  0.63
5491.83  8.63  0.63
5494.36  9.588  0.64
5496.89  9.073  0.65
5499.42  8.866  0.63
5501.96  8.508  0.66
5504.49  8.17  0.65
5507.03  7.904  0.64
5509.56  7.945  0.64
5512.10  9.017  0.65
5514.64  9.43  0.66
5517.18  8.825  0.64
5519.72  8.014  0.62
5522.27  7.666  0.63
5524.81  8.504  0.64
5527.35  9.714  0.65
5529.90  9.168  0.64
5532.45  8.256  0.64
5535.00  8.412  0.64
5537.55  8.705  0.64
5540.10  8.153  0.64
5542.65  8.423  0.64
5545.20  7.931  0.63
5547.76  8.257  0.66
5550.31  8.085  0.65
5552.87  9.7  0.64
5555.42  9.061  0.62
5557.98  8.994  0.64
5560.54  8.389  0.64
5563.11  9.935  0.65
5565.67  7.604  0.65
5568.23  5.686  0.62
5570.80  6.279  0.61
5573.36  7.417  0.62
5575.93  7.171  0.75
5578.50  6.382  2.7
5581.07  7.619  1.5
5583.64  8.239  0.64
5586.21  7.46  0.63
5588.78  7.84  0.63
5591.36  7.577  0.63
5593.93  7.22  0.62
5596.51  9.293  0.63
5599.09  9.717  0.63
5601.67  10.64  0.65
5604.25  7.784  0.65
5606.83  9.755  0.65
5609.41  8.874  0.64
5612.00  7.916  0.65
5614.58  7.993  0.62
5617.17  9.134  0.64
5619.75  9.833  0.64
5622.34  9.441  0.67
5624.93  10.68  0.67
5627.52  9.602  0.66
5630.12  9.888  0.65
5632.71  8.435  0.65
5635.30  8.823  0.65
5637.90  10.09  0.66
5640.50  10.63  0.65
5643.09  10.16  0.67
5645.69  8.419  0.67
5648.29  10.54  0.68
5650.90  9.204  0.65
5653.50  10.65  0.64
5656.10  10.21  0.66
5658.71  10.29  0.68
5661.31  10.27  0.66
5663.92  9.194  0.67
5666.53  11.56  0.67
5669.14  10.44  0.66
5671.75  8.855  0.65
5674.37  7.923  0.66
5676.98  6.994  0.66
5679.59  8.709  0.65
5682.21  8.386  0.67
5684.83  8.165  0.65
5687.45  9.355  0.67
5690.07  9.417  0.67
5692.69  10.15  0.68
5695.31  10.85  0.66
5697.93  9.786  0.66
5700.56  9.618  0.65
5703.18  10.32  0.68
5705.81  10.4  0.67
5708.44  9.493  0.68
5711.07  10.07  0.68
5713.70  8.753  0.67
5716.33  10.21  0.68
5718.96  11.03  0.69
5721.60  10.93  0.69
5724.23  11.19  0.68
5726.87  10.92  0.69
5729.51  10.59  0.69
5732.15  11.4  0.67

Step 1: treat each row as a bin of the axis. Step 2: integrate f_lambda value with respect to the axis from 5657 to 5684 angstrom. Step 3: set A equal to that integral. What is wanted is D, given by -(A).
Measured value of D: -250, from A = 250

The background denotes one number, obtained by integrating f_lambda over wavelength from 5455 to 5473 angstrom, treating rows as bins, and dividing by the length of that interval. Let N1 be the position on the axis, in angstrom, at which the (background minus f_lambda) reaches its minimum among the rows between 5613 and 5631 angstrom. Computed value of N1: 5624.93 angstrom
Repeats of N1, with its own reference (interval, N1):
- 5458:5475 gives 5466.60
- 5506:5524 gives 5514.64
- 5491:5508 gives 5494.36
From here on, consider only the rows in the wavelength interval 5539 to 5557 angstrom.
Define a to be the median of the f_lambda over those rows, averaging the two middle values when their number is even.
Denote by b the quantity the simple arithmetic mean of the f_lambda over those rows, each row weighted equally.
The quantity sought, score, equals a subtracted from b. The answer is 0.26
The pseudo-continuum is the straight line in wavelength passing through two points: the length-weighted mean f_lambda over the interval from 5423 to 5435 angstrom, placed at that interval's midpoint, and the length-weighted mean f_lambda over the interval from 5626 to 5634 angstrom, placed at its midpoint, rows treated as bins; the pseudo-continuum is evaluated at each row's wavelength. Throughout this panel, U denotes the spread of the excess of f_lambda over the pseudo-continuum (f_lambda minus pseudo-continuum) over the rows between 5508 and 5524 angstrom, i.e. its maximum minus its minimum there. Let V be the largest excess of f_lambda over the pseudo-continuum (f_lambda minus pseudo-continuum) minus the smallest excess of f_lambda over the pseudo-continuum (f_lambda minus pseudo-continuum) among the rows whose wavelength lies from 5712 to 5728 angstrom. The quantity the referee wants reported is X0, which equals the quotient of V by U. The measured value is 1.3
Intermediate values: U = 1.8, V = 2.4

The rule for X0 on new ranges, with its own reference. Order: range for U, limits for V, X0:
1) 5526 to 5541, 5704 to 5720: 1.4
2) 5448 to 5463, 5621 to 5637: 1.3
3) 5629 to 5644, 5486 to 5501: 0.5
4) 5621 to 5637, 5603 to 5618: 0.9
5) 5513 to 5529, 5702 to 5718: 0.8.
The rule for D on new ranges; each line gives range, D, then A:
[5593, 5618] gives -221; 221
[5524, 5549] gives -214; 214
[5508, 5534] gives -225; 225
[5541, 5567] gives -224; 224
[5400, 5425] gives -206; 206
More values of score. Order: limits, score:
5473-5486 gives -0.15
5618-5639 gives -0.12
